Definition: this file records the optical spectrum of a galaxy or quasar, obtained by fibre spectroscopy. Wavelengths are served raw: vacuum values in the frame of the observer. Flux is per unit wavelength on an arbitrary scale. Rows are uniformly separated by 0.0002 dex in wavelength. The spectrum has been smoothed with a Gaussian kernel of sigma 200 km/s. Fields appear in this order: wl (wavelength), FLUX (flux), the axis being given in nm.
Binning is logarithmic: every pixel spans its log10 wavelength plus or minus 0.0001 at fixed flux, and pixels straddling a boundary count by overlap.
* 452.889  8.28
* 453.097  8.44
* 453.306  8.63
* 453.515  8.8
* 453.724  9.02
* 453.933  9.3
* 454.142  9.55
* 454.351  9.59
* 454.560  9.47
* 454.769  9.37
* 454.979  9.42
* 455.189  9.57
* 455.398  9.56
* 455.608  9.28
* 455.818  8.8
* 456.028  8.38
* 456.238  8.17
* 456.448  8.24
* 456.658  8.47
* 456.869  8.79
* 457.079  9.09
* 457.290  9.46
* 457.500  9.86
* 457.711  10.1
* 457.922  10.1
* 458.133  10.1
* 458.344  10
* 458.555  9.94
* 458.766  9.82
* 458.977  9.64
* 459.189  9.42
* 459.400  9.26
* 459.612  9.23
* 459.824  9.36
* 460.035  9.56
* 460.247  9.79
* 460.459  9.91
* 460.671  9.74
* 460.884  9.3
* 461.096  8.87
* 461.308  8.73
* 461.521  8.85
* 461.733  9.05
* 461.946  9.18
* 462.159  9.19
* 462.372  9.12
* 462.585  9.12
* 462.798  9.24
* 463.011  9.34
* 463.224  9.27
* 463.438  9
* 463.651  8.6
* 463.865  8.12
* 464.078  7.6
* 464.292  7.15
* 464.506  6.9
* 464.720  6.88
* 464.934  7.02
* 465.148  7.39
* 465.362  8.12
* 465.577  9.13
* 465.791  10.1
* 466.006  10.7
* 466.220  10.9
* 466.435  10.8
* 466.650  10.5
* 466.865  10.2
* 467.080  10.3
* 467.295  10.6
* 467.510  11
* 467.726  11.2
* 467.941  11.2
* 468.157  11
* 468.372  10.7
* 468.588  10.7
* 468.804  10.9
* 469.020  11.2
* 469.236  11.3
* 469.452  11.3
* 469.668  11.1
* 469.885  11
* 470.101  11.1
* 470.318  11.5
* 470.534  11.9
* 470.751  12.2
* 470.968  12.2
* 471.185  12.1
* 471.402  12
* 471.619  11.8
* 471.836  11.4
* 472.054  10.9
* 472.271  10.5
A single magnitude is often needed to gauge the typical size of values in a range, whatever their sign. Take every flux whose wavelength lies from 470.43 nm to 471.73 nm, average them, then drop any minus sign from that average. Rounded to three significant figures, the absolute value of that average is 12.0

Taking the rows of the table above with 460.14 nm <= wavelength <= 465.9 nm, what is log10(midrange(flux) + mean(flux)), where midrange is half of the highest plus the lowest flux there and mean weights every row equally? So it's 1.24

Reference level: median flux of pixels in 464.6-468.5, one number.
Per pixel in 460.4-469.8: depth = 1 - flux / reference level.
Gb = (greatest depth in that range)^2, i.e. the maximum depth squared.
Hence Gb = 0.121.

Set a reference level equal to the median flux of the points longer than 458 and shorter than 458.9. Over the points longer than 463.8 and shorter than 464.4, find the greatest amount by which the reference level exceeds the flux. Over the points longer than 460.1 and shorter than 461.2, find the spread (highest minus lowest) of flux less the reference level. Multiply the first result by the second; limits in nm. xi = 2.9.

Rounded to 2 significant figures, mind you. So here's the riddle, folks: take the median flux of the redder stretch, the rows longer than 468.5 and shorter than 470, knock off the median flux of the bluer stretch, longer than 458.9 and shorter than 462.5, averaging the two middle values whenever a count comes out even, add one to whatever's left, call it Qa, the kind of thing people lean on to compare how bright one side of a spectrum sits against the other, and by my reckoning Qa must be 2.8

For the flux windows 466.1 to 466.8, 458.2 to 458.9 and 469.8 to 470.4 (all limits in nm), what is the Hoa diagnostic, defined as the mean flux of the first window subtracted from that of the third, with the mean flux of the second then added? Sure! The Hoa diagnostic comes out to 10.4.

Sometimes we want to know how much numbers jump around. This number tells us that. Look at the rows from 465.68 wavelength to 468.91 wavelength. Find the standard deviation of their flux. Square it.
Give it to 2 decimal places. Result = 0.11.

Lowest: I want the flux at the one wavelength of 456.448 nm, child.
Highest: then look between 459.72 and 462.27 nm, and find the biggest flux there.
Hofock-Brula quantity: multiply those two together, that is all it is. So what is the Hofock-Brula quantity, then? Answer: 82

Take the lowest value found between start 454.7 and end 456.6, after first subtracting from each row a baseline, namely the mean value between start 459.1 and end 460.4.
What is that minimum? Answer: -1.3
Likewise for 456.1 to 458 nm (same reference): -1.3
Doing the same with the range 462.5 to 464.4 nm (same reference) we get -2.3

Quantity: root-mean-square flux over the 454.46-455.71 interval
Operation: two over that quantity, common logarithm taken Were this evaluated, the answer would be -0.67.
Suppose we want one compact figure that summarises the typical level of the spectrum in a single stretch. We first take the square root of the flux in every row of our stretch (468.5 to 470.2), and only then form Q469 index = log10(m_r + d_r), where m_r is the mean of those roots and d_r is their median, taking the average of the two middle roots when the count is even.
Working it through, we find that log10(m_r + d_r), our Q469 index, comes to 0.823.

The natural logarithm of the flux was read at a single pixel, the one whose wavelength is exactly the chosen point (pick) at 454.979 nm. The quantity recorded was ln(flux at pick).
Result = 2.24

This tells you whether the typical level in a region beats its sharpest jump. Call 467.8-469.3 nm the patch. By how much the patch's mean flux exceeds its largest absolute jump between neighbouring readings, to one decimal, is 10.7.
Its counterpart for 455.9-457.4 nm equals 8.3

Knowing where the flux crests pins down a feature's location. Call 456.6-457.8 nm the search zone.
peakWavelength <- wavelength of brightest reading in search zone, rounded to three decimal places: 457.711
